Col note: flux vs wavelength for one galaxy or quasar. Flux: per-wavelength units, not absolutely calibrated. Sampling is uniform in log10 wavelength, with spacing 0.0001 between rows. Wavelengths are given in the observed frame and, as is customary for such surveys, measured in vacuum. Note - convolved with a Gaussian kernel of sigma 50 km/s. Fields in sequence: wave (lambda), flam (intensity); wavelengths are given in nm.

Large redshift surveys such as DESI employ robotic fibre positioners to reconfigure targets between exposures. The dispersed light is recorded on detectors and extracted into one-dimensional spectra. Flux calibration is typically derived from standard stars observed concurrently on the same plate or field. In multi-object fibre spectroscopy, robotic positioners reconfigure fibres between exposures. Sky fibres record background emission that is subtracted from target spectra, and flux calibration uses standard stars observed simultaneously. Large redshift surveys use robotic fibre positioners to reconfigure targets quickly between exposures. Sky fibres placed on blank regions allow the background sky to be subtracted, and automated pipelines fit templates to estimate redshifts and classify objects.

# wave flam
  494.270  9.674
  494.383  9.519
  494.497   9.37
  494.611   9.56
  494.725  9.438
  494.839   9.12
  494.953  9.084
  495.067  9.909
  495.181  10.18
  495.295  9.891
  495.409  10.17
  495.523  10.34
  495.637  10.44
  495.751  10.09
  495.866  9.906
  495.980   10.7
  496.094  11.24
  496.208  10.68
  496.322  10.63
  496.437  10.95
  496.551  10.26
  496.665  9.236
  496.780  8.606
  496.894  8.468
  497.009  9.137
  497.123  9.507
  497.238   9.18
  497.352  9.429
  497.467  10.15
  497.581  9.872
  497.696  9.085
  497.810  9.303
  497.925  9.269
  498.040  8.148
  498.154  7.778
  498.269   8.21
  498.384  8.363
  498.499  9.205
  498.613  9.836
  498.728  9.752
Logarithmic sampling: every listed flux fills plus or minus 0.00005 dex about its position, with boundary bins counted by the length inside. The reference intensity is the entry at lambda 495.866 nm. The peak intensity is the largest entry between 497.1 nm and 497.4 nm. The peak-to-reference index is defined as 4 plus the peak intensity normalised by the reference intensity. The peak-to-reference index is 4.96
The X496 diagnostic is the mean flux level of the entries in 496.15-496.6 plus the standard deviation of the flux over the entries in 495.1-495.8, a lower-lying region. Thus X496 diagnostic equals 10.8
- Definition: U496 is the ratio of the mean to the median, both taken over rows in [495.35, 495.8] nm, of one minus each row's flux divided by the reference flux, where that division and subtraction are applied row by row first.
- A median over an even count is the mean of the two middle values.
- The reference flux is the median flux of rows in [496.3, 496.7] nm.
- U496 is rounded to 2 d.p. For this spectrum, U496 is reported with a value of 0.97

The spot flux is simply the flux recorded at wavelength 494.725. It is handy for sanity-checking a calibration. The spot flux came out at 9.438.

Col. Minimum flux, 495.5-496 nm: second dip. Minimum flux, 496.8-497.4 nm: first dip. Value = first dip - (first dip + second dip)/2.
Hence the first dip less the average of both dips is -0.72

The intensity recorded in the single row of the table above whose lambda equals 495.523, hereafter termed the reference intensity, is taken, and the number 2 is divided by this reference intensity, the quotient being 0.193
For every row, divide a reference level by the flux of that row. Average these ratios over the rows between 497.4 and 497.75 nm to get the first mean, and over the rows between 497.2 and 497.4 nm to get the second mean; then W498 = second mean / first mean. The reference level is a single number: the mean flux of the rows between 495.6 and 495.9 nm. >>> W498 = 1.04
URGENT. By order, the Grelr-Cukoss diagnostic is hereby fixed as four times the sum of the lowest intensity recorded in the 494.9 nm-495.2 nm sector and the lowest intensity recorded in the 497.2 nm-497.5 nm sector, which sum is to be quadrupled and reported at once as 73.1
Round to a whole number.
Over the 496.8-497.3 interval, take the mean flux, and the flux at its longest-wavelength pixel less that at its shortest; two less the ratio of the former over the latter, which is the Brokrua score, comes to -11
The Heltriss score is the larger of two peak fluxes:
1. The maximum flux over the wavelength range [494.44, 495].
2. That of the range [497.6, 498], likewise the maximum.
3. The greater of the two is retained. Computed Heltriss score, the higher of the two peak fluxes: 9.6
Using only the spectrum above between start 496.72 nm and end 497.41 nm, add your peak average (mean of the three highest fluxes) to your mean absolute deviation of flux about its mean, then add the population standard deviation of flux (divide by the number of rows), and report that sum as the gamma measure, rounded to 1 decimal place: 10.1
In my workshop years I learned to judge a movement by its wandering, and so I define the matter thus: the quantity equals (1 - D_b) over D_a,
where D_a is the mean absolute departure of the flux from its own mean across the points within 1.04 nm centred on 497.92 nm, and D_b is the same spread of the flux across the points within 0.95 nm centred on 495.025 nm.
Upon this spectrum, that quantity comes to 0.9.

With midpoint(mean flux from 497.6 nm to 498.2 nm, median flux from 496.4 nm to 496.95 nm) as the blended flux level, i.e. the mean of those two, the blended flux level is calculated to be 9.0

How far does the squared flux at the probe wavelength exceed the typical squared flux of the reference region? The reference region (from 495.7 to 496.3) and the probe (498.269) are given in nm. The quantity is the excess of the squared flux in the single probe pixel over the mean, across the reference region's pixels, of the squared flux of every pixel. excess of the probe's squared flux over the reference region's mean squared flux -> -44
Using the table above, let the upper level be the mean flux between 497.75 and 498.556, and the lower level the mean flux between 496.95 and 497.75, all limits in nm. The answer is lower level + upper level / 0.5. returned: 26.7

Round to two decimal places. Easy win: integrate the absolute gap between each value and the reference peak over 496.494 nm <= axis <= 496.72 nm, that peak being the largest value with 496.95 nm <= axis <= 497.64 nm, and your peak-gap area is 0.12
